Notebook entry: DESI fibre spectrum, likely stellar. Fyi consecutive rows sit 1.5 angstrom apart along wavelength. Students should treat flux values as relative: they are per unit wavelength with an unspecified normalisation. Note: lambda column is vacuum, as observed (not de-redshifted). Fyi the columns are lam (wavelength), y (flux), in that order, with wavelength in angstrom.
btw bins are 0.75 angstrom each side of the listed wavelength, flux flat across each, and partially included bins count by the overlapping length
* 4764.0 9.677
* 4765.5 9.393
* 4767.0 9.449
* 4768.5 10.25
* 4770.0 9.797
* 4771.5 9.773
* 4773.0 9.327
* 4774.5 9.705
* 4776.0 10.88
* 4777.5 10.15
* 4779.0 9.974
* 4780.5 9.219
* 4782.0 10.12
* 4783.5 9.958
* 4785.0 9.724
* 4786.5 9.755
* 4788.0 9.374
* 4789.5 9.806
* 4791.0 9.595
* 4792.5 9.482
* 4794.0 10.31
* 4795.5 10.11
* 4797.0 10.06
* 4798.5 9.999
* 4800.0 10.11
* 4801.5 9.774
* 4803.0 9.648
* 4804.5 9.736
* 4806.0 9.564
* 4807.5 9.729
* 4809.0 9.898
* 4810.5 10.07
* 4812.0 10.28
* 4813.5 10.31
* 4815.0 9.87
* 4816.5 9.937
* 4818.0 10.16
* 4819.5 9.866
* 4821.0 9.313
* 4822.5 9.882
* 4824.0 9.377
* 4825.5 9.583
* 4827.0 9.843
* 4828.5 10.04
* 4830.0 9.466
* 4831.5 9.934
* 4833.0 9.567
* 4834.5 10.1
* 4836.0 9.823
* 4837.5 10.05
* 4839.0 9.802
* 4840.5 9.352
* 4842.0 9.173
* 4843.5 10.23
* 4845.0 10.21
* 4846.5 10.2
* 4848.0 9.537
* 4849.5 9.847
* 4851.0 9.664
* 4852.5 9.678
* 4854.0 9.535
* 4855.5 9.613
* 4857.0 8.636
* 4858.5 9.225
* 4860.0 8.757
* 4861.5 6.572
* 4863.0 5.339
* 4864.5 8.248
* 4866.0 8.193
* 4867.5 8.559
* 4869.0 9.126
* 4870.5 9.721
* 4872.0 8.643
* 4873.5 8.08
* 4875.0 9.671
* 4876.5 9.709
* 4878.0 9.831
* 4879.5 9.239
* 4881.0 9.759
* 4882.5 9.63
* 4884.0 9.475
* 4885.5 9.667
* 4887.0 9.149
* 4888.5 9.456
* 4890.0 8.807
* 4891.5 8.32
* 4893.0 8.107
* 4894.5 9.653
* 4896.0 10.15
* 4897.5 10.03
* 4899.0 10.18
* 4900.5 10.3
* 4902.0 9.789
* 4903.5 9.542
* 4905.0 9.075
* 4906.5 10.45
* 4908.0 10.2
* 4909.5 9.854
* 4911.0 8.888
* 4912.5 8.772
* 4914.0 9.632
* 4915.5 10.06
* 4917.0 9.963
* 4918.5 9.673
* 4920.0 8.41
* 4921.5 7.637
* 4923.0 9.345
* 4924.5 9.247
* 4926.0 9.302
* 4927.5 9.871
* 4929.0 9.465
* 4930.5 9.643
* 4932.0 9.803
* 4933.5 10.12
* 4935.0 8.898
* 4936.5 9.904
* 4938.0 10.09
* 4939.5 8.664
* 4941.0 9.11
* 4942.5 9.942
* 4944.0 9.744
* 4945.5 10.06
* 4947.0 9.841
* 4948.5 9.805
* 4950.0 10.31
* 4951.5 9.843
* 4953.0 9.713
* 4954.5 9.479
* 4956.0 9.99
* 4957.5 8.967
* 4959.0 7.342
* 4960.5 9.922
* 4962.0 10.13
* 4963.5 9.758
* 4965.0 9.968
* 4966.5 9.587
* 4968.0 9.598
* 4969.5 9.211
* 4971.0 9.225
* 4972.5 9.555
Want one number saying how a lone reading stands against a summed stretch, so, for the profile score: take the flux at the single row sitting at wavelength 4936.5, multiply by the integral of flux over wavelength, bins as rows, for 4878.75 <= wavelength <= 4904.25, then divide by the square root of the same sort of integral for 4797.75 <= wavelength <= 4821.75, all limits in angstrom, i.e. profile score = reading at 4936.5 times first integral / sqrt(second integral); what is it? 155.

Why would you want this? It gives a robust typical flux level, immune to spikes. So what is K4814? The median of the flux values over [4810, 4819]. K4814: 10.1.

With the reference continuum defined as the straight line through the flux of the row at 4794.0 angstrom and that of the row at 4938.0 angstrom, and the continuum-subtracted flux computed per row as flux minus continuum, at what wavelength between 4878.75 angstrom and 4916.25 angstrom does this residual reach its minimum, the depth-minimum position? 4893.0 angstrom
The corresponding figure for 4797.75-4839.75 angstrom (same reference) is 4821.0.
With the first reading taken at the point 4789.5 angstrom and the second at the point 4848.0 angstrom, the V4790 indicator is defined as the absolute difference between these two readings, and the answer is 0.27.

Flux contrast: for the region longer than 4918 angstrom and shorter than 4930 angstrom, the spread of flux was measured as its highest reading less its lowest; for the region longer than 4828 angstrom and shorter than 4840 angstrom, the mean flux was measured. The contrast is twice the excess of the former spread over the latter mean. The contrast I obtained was -15.2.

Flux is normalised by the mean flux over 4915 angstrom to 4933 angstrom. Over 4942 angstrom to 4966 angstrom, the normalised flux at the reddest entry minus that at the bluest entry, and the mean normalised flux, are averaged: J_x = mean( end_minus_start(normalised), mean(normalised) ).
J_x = 0.518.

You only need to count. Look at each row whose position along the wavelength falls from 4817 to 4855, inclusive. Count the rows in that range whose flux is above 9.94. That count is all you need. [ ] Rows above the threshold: 7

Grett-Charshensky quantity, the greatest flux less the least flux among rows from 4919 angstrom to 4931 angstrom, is 2.2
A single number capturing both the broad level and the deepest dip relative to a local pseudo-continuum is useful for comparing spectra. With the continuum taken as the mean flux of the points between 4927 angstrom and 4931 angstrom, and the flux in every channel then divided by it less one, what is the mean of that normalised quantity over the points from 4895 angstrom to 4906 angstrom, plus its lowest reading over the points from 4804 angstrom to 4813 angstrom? 0.01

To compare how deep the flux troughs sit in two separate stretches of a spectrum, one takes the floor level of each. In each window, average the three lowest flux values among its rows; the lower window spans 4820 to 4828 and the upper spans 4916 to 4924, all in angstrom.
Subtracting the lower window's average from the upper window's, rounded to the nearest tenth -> -1.0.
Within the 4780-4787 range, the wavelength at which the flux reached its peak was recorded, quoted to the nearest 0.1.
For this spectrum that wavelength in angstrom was 4782.0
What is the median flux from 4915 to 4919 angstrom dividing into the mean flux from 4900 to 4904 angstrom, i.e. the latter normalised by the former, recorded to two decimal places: 0.99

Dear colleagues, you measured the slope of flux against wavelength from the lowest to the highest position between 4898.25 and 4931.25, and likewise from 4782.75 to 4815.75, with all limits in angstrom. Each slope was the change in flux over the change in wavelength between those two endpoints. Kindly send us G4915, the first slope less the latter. -0.014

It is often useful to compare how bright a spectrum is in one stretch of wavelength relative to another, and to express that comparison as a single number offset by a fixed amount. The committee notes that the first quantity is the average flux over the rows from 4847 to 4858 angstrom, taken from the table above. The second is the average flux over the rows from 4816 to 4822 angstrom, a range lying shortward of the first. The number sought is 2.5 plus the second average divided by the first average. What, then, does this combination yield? 3.53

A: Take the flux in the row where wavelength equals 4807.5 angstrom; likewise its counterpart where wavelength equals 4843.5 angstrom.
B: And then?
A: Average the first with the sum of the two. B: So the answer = 14.8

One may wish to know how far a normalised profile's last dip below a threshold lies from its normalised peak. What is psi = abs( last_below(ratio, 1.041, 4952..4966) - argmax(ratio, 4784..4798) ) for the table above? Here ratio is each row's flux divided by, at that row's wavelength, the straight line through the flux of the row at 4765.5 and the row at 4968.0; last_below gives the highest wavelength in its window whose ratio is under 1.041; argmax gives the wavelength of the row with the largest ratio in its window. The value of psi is 171.0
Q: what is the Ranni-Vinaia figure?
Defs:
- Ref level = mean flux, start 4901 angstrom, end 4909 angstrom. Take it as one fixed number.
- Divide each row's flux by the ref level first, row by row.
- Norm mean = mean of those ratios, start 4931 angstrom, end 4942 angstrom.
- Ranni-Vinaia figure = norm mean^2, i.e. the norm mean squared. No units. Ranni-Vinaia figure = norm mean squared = 0.94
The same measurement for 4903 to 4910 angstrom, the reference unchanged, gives 1.00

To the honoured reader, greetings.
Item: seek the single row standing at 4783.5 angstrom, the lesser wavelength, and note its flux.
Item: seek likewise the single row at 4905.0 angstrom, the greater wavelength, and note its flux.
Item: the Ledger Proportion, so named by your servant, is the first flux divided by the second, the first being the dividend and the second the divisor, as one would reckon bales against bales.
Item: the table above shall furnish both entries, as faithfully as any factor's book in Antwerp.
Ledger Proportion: 1.10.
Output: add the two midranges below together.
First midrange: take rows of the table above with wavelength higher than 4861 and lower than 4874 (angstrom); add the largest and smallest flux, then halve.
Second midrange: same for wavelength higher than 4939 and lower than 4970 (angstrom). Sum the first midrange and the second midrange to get 16.4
